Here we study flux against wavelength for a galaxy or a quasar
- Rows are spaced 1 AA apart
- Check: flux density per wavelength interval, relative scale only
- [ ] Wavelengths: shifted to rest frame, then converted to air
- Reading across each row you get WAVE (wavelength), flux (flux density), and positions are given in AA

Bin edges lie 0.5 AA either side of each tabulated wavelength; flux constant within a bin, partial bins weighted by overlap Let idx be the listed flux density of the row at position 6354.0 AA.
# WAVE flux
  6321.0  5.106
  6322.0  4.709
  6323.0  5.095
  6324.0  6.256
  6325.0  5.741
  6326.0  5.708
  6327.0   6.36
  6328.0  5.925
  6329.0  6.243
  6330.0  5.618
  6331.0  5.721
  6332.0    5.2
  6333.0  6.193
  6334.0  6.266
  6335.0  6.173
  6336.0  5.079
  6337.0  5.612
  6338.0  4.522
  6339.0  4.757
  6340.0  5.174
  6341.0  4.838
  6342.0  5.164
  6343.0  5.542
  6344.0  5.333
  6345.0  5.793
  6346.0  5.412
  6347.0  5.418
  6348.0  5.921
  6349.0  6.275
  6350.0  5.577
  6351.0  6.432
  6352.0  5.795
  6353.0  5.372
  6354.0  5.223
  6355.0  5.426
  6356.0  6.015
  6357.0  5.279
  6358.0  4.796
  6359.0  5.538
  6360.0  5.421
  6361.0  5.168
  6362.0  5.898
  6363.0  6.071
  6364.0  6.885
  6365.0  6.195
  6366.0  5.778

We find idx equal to 5.223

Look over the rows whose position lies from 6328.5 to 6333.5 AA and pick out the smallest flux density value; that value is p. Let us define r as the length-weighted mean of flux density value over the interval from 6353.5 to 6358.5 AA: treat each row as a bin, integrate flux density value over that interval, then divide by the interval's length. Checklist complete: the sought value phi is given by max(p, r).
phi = 5.35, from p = 5.2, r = 5.35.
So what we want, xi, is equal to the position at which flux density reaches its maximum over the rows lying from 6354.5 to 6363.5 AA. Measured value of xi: 6363.0 AA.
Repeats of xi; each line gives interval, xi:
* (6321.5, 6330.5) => 6327.0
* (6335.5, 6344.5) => 6337.0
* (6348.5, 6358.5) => 6351.0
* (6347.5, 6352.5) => 6351.0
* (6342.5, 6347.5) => 6345.0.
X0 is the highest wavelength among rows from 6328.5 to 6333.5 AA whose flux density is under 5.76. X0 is 6332.0 AA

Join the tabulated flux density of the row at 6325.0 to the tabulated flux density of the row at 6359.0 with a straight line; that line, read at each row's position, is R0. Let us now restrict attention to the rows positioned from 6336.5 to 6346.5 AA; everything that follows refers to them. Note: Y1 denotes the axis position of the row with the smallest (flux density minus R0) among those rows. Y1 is 6338.0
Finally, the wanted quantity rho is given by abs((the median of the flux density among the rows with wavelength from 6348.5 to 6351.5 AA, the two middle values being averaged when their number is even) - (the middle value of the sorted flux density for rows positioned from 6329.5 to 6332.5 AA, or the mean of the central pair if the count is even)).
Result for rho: 0.66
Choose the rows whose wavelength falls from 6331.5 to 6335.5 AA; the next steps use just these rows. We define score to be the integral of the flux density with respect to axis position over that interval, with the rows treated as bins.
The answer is 24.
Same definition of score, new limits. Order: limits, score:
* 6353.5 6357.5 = 22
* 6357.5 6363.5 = 33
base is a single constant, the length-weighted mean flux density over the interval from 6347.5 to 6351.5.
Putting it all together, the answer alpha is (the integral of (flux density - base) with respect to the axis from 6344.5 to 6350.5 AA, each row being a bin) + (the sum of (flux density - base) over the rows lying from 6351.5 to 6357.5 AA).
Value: -5.1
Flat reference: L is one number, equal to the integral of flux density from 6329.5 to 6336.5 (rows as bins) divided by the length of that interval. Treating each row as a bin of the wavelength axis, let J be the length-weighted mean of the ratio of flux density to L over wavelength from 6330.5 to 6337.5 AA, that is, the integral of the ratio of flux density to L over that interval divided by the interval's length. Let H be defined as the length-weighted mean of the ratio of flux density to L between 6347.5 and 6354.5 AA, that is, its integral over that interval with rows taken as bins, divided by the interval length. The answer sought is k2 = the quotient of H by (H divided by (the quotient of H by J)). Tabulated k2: 1.01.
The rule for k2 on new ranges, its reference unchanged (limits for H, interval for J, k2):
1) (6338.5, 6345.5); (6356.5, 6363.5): 0.96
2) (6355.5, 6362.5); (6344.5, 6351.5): 0.93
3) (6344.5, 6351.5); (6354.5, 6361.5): 1.08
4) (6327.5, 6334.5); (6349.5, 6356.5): 1.03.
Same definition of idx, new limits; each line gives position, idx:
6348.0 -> 5.921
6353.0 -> 5.372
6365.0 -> 6.195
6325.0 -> 5.741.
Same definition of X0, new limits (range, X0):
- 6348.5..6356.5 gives 6355.0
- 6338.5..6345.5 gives 6344.0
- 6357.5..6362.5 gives 6361.0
